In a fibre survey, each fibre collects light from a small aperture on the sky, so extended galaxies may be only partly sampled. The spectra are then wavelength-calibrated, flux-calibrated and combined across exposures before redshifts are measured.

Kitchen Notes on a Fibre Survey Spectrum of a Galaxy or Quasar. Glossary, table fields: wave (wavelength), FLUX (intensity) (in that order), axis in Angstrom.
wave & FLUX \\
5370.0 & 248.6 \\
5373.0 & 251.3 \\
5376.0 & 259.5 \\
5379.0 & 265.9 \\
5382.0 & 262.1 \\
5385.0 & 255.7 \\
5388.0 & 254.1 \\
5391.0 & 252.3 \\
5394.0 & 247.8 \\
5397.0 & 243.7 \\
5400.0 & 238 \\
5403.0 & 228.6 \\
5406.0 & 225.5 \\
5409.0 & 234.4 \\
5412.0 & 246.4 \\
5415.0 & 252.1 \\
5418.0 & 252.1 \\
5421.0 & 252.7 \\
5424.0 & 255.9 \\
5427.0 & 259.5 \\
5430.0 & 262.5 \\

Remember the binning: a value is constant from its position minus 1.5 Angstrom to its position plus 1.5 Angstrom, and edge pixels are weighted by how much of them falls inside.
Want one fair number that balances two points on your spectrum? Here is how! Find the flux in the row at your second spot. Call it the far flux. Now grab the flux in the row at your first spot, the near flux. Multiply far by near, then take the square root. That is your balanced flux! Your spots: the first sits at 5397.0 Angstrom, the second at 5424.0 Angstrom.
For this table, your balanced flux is 250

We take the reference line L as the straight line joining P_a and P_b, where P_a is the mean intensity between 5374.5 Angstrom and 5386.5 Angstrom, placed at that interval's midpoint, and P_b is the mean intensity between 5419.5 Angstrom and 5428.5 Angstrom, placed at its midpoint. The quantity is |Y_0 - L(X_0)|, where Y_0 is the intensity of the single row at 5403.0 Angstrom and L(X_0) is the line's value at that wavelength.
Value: 29.7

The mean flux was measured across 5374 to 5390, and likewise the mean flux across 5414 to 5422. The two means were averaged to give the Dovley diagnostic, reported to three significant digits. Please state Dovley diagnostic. 256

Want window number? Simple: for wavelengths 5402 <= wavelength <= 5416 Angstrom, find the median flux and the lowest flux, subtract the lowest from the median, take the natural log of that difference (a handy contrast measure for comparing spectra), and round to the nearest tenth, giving 2.2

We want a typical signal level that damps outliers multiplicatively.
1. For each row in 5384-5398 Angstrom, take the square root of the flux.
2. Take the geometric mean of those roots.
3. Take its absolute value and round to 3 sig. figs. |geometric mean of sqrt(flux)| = 15.8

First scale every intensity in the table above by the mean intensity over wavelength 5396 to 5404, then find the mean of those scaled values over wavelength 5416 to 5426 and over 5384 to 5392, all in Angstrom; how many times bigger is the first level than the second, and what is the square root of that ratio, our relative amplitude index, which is 1.00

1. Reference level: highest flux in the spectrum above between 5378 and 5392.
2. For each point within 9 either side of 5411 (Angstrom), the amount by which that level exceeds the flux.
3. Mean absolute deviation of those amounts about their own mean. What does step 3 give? 10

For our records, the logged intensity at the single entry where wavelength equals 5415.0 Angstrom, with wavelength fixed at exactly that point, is 252.1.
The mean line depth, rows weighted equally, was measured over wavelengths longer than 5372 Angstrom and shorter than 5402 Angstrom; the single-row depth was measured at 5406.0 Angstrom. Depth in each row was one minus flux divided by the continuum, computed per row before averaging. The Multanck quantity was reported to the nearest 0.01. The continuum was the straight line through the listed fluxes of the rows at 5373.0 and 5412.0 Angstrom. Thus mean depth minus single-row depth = -0.10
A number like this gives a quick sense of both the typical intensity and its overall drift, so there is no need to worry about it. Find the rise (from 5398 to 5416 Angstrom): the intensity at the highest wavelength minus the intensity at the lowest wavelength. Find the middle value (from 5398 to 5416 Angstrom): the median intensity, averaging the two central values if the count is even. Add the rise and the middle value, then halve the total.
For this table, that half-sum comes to 125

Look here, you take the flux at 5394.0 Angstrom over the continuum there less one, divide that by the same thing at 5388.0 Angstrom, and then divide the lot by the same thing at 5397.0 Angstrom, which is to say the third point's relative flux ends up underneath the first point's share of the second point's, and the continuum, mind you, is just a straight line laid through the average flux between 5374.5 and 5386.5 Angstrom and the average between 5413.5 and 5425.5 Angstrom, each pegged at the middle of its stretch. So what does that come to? -37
